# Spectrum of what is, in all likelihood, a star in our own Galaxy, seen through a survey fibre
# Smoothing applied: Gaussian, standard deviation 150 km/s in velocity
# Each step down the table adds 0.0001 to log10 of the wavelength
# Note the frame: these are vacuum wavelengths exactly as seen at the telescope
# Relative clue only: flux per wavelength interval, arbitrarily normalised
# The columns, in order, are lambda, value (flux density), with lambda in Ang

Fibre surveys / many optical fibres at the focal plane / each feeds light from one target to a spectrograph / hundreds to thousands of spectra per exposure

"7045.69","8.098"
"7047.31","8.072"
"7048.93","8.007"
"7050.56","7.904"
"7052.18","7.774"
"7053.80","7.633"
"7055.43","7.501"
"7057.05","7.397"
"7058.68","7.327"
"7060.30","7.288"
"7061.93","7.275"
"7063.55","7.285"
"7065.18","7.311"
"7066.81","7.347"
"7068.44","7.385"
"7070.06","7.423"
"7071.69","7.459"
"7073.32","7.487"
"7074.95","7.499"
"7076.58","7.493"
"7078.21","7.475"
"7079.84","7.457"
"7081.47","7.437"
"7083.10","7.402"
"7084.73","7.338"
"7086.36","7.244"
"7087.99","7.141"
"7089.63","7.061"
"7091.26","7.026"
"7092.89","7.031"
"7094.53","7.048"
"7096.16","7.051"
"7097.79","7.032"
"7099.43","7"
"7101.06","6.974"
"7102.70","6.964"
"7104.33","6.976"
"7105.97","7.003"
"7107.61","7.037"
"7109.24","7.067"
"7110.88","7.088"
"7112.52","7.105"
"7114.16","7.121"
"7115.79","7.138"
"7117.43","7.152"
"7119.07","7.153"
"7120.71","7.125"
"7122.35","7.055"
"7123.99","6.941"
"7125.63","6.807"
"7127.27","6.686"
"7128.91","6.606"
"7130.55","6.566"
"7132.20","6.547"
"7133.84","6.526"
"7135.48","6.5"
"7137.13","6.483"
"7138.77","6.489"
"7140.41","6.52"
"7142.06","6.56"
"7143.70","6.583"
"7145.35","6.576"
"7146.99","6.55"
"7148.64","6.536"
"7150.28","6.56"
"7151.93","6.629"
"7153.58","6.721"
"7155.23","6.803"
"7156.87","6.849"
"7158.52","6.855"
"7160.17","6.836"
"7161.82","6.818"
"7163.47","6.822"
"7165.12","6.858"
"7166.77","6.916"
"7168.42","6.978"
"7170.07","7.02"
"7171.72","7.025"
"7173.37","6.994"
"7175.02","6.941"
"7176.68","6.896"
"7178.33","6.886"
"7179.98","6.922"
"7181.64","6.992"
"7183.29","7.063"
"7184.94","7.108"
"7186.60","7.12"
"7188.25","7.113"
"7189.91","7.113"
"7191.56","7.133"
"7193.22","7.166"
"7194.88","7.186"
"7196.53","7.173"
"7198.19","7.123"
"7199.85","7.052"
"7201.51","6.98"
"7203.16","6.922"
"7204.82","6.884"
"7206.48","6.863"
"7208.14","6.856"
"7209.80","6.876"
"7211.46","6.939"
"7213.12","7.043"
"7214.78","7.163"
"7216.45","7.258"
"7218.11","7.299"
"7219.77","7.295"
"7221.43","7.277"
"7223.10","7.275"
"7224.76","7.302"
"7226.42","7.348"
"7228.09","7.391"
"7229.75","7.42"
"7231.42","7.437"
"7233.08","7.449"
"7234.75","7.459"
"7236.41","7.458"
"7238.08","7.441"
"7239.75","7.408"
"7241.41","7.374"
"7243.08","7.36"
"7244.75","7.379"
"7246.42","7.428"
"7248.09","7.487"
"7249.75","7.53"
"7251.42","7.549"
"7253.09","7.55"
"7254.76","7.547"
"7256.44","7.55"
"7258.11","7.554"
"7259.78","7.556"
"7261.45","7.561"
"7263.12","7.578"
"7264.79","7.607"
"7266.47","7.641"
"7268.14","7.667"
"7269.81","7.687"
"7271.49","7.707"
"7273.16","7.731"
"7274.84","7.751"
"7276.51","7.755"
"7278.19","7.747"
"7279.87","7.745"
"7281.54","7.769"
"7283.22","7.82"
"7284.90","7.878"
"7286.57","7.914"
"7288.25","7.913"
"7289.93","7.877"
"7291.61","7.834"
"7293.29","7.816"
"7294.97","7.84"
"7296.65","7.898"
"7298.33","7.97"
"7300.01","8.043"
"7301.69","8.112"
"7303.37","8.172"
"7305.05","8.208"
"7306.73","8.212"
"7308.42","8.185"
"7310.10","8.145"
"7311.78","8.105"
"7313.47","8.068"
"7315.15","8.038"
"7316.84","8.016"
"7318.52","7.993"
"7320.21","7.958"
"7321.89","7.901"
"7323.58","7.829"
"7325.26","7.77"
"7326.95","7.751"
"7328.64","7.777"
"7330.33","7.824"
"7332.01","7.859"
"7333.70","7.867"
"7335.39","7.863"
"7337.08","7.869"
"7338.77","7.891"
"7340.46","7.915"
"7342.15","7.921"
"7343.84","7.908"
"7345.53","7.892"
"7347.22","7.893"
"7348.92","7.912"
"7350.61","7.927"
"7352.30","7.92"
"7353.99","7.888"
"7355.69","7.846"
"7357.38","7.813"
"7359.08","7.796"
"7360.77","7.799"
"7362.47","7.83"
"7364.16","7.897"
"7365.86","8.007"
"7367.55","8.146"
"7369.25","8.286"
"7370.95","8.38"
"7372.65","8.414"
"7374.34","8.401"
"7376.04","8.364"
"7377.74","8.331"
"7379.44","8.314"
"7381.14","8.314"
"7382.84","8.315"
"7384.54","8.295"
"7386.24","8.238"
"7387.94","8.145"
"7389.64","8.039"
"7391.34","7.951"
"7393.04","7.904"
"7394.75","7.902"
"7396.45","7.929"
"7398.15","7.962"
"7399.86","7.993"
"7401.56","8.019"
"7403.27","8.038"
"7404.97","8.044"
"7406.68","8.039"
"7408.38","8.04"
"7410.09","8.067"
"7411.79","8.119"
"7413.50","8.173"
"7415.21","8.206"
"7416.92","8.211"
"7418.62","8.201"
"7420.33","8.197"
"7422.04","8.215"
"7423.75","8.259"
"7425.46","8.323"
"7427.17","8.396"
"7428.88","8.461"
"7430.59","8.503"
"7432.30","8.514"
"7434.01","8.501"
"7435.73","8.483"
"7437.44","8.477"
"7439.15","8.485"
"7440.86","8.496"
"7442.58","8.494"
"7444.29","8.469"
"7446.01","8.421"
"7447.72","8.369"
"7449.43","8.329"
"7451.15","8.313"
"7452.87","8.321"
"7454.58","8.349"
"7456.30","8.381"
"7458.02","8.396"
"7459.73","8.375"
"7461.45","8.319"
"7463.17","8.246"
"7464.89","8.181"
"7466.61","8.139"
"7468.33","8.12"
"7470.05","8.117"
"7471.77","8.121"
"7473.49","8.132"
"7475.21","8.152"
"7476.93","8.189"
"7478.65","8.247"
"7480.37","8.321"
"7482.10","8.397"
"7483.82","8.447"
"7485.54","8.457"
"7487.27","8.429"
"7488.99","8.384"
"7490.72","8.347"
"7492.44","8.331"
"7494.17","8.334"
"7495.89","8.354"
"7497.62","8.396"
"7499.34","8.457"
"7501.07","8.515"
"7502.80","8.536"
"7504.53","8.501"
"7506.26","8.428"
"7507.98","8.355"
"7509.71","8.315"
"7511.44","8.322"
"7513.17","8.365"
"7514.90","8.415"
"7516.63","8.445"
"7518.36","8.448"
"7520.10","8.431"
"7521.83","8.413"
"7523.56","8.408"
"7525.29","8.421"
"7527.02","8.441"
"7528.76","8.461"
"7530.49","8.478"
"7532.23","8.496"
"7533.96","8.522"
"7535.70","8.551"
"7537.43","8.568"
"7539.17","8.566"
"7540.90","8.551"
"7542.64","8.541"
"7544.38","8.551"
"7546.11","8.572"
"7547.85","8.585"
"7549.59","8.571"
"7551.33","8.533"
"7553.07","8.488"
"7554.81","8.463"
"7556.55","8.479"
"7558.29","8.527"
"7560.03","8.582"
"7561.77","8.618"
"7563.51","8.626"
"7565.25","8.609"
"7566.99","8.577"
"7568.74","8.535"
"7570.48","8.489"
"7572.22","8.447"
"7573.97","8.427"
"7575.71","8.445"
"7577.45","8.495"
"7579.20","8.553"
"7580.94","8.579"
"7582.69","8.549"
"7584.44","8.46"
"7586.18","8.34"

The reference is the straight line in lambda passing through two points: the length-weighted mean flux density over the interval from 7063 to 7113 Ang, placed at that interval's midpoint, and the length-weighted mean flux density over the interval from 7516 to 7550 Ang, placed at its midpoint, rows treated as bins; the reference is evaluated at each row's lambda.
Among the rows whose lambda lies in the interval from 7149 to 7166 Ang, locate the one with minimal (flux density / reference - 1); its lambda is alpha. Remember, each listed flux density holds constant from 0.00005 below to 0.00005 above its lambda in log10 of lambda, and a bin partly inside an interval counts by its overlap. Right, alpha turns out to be 7150.28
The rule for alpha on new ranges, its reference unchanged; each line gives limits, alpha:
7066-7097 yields 7091.26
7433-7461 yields 7451.15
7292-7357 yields 7326.95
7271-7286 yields 7271.49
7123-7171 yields 7137.13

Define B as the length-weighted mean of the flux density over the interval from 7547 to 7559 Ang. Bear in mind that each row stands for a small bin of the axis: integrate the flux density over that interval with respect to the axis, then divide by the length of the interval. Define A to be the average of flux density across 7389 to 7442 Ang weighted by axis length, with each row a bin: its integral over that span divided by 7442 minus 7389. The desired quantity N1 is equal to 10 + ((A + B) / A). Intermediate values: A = 8.2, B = 8.5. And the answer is 12.0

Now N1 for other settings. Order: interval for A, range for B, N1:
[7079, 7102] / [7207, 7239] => 12.0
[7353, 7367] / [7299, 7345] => 12.0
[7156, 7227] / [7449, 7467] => 12.2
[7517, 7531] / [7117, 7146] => 11.8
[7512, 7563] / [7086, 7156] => 11.8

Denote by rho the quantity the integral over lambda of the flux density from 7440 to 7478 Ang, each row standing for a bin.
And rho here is 315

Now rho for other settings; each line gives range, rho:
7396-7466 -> 579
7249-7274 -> 190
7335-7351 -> 126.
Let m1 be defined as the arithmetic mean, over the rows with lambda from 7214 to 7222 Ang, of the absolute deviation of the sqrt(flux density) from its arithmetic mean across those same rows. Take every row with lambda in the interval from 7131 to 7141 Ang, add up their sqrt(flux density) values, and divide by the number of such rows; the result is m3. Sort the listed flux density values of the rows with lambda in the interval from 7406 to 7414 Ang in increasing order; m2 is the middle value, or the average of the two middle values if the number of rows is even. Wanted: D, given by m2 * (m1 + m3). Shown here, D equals 20.6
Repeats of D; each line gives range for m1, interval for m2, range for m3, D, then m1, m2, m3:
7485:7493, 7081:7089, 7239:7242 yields 20.0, 0.0074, 7.3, 2.72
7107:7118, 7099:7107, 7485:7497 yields 20.2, 0.0060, 7.0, 2.89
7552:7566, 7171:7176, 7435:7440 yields 20.4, 0.0102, 7.0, 2.91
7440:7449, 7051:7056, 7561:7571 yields 22.4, 0.0075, 7.6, 2.93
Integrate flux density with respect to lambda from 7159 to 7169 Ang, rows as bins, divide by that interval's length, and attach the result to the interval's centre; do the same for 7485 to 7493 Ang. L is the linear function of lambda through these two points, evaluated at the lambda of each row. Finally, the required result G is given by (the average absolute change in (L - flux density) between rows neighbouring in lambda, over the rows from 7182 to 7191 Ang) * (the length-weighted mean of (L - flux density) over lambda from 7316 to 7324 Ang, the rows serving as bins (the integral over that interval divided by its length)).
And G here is -0.006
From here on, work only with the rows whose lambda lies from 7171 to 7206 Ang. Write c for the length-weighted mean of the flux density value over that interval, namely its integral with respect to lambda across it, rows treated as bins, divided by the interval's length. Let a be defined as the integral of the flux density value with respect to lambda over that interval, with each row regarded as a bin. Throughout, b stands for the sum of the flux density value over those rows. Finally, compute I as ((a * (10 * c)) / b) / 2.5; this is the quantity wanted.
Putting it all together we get 47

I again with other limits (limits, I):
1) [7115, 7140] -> 45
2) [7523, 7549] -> 59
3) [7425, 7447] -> 57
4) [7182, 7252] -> 48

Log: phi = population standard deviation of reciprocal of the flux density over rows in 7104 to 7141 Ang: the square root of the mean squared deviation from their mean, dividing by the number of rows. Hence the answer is 0.0056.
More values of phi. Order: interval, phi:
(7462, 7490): 0.0018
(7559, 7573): 0.0008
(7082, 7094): 0.0027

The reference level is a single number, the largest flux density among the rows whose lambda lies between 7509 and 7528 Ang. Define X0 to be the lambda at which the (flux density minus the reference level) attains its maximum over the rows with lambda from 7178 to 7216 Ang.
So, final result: 7194.88 Ang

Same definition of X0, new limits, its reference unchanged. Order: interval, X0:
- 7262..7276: 7274.84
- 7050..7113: 7050.56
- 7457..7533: 7502.80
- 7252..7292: 7286.57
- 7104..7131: 7119.07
